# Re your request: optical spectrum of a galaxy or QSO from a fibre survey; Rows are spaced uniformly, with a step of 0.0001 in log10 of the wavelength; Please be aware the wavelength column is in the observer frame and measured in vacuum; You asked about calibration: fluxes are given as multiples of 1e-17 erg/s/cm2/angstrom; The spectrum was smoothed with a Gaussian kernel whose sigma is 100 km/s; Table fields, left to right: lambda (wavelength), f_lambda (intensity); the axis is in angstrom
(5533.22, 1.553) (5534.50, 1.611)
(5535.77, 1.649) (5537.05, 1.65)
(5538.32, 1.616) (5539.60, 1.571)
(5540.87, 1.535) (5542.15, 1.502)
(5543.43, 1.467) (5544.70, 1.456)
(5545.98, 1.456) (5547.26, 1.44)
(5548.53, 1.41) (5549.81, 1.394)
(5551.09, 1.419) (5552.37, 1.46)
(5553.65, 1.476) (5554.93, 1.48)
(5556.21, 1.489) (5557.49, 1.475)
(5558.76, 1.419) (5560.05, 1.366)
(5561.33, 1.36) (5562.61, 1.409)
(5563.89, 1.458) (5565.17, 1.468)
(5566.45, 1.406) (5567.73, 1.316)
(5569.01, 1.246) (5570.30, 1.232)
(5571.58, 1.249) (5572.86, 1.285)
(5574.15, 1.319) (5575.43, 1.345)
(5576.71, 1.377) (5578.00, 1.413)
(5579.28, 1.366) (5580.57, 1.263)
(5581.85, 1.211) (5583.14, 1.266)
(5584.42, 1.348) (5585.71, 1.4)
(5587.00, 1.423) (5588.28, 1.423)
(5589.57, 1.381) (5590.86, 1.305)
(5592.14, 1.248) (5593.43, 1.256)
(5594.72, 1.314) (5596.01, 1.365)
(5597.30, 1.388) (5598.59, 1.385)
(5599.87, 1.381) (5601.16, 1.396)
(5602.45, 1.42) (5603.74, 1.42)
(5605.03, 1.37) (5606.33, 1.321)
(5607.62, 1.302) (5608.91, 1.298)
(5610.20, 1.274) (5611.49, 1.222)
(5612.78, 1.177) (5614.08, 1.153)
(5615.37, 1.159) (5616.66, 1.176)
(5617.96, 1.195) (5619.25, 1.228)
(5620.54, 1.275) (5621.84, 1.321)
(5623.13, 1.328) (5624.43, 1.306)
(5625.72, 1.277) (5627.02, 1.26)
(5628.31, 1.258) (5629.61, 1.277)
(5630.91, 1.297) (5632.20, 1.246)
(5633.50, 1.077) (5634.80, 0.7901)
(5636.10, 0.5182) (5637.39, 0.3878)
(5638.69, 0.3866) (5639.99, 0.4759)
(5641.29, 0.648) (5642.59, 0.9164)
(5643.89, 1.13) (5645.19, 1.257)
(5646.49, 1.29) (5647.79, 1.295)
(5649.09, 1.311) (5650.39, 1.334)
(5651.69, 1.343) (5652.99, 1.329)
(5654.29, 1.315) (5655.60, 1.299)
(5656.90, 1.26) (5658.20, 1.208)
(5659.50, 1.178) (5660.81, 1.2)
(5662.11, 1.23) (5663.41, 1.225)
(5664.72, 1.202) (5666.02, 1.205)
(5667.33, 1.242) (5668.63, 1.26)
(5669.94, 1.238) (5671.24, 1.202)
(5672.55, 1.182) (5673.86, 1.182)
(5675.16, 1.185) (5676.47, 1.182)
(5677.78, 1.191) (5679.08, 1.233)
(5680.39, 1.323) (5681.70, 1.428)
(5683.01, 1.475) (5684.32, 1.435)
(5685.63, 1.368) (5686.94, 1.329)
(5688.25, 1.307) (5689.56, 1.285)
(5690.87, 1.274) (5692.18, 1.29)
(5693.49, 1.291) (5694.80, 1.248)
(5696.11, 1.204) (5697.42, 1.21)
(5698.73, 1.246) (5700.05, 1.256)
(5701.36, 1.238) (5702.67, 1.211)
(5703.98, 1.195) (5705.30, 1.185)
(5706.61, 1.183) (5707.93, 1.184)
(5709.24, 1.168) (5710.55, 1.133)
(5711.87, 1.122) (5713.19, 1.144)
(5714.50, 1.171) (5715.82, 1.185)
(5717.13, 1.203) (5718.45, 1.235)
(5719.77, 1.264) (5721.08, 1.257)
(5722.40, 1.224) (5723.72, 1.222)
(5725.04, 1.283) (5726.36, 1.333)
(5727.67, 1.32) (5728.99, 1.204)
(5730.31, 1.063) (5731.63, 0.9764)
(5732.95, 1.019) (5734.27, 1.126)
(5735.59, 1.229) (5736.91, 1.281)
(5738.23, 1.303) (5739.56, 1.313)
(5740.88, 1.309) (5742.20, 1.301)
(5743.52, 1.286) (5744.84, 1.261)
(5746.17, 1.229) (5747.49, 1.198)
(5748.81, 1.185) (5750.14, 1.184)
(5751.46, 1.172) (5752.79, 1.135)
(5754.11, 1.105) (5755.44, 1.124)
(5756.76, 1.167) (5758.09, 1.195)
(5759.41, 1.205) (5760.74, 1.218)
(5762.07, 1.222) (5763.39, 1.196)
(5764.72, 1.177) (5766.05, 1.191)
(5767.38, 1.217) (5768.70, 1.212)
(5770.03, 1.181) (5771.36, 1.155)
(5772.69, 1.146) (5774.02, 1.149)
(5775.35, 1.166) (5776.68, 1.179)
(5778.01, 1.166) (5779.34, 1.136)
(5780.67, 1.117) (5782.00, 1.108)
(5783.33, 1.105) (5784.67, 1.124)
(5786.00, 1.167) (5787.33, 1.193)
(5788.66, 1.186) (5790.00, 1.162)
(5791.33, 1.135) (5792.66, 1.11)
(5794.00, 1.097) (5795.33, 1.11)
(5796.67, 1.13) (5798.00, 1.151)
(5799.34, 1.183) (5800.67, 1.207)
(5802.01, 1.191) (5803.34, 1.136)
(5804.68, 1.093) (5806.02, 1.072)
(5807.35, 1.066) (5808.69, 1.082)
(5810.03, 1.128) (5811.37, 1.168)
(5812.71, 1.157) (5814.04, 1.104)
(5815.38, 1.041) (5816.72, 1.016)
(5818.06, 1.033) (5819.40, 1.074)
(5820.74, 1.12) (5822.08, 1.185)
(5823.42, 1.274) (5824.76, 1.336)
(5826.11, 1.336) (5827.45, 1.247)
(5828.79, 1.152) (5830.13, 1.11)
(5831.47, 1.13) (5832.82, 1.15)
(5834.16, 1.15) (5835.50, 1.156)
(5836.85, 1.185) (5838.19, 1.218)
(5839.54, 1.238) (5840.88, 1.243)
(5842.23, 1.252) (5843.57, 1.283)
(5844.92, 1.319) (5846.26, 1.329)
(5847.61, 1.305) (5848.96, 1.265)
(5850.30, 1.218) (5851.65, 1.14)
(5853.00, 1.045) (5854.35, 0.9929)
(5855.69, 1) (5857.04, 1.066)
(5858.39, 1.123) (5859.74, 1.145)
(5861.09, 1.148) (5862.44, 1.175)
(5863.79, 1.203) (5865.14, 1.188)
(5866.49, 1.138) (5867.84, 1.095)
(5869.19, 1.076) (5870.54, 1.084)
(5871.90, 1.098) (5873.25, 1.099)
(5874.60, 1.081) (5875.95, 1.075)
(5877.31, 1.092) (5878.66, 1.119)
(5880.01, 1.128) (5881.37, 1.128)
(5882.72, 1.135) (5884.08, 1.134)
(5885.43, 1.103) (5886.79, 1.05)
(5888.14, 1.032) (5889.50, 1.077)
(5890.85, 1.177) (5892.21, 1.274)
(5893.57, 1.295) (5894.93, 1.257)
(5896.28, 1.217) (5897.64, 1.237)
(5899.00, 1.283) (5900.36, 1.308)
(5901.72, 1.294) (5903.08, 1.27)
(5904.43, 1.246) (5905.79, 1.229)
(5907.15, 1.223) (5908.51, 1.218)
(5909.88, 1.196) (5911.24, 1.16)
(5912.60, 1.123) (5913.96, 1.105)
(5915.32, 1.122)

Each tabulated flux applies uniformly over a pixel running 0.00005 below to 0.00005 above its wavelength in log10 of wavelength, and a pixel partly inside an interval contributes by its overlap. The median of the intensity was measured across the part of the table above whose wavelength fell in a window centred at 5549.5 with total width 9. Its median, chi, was 1.4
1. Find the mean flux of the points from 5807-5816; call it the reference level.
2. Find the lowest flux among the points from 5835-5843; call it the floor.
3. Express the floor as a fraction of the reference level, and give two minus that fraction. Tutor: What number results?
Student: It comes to 0.96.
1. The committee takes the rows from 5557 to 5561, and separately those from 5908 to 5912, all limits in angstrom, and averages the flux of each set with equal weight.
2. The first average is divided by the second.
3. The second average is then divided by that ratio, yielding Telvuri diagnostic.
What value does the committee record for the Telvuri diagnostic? 1.00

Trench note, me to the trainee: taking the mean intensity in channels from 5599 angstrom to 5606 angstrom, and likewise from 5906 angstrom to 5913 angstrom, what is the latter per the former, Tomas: 0.85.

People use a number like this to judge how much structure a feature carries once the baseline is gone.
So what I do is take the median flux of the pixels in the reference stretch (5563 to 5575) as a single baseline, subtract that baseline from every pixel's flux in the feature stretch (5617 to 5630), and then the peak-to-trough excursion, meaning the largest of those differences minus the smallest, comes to 0.13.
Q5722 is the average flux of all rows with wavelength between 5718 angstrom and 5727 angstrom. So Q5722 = 1.260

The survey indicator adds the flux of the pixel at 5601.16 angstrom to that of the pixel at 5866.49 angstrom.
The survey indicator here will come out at 2.53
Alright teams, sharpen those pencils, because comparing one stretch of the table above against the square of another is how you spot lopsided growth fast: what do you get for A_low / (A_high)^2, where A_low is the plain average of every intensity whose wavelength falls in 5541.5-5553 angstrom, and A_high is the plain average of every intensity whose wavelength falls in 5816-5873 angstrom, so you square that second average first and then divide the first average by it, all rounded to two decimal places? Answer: 1.06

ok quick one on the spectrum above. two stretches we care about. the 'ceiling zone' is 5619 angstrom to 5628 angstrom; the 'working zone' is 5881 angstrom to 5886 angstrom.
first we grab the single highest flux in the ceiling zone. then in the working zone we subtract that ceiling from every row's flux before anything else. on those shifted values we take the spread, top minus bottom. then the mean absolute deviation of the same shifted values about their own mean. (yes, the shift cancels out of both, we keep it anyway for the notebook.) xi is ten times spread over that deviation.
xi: 29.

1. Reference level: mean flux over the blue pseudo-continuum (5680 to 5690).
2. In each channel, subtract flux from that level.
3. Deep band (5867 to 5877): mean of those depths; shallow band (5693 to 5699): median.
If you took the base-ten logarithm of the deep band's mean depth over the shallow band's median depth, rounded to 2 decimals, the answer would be 0.36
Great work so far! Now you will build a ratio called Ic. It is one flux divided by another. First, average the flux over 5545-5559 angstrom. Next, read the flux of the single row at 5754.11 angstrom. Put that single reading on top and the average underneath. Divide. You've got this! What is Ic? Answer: 0.76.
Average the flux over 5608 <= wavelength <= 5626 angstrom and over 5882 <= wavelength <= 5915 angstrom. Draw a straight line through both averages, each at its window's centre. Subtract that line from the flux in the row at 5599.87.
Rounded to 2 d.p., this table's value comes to 0.14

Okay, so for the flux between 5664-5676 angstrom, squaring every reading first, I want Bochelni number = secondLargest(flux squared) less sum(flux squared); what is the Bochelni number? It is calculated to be -12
